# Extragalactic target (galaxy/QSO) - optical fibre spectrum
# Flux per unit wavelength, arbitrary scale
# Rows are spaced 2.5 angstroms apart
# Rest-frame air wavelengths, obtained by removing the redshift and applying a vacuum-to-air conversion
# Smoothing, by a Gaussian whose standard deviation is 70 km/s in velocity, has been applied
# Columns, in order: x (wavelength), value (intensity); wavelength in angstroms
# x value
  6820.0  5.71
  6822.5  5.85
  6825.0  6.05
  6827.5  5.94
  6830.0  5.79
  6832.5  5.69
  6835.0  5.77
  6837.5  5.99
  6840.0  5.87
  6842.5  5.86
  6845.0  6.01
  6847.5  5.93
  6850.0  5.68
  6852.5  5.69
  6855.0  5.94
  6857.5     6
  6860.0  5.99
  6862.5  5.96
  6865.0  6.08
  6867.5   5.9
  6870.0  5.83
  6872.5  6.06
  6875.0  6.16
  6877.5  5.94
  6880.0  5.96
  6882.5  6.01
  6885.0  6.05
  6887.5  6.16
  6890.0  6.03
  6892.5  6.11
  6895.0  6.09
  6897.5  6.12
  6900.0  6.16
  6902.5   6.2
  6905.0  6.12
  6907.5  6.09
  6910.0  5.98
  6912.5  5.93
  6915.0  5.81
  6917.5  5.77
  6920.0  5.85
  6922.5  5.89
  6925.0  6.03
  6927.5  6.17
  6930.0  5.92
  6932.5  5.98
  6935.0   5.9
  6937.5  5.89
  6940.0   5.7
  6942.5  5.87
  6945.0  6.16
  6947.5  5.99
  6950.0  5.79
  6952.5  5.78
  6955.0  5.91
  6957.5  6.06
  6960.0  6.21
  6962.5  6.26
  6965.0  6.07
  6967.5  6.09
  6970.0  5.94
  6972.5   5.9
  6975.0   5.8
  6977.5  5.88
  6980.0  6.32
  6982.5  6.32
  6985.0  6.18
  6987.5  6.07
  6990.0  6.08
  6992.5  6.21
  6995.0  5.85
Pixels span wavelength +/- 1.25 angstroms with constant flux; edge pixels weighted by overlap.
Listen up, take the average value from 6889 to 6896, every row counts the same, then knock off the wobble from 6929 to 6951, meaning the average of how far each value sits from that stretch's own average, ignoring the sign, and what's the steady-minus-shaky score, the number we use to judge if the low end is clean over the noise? 5.99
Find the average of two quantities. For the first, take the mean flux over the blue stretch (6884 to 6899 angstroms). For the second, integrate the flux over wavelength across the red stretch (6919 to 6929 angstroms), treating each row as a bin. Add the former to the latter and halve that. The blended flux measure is 33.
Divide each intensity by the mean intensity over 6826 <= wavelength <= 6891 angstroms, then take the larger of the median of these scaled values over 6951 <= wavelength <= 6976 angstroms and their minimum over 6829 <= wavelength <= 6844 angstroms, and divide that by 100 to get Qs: 0.0101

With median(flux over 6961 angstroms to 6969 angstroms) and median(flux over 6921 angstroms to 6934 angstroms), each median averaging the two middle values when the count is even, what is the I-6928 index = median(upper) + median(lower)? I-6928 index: 12.07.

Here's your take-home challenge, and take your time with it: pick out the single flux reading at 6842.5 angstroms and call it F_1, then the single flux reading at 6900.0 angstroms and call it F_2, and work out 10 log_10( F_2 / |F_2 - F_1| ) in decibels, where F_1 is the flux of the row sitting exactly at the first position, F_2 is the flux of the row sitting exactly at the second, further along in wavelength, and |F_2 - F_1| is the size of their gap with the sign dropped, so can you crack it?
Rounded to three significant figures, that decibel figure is 13.1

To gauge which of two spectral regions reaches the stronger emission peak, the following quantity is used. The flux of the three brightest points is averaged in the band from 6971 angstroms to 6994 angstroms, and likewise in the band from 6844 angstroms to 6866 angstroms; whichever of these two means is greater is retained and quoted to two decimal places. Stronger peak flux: 6.28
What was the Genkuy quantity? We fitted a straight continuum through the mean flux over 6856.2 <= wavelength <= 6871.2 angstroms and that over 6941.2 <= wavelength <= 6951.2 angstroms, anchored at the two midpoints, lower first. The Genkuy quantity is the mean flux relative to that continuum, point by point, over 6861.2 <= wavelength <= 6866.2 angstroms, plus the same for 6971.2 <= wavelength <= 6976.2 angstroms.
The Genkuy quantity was 1.99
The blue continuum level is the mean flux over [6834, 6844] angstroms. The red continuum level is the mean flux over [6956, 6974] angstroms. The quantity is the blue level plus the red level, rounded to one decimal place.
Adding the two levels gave 11.9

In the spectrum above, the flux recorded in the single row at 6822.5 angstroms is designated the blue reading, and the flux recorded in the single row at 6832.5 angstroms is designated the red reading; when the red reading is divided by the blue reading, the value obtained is 0.97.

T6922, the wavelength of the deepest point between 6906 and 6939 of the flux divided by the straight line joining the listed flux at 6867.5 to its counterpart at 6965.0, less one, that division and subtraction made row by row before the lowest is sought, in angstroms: 6917.5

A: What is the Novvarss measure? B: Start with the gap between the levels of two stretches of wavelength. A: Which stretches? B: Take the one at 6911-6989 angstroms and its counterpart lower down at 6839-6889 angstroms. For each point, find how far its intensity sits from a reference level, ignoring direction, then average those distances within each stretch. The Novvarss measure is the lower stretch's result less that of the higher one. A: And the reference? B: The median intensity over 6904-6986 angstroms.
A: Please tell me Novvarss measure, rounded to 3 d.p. -0.039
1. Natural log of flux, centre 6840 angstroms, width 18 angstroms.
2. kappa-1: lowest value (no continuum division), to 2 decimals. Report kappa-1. 1.74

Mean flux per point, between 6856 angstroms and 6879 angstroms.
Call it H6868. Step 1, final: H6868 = 5.99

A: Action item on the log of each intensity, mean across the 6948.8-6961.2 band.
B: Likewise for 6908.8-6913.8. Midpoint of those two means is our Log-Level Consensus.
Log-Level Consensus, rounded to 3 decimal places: 0.775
